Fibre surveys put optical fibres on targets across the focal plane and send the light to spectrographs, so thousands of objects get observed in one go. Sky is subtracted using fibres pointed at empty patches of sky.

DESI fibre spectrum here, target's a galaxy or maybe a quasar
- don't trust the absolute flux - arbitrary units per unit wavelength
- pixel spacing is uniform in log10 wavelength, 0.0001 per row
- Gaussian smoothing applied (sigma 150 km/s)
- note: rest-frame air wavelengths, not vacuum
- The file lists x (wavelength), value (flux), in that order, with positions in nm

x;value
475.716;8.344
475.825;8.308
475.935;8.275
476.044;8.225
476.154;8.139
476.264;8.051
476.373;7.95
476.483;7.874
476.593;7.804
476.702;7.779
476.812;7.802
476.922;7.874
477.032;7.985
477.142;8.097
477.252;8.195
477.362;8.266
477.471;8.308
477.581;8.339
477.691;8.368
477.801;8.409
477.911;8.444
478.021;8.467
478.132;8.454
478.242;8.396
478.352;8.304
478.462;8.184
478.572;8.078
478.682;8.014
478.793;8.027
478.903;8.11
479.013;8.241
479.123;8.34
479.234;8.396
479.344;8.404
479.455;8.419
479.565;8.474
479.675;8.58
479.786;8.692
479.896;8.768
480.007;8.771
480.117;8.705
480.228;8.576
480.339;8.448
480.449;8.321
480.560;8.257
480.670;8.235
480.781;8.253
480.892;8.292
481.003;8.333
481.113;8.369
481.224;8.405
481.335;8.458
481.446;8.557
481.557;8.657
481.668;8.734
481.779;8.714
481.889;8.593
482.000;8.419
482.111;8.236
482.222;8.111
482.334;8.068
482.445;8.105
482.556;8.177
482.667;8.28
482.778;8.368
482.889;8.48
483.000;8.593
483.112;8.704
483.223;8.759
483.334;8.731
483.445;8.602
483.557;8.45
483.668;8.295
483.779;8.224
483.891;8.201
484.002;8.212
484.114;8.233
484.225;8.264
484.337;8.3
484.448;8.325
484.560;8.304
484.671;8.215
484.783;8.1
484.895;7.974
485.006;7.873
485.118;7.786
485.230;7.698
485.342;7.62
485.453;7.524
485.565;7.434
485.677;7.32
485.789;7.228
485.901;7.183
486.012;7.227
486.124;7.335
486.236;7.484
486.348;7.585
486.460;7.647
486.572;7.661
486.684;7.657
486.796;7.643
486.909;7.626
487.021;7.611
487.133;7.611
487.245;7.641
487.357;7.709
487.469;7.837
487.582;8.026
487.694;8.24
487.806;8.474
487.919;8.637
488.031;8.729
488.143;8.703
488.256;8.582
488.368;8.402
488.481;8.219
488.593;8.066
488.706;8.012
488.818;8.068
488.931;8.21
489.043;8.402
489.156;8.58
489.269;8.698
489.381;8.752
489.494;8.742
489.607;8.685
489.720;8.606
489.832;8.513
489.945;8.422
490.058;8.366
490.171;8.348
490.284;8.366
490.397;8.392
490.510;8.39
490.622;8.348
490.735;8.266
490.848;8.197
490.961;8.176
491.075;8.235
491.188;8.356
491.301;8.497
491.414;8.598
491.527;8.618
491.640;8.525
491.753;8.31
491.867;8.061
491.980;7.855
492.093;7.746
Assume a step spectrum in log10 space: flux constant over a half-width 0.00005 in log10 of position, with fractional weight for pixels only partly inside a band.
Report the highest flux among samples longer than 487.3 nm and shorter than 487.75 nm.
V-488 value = 8.24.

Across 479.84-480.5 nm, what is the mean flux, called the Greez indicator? 8.60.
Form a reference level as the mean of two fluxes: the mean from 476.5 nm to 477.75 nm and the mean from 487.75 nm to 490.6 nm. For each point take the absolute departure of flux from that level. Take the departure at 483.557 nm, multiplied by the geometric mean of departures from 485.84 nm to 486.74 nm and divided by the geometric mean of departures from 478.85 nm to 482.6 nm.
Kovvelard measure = 1.1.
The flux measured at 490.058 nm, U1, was 8.366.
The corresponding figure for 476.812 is 7.802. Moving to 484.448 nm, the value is 8.325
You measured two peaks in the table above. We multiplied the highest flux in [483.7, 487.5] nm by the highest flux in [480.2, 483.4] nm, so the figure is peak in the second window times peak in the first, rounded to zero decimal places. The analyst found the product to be 73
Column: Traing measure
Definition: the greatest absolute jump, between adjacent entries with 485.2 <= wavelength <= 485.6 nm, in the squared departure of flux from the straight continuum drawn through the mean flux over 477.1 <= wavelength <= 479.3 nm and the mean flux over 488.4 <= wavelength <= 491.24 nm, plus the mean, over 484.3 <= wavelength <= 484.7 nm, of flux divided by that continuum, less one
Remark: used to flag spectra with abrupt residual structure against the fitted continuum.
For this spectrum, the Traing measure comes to 0.15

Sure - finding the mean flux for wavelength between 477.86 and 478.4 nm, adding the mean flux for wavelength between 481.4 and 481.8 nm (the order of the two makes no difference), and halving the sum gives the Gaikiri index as 8.5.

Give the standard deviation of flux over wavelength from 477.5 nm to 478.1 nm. 0.05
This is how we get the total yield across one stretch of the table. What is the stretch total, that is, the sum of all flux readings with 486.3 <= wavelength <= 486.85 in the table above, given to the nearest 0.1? 38.2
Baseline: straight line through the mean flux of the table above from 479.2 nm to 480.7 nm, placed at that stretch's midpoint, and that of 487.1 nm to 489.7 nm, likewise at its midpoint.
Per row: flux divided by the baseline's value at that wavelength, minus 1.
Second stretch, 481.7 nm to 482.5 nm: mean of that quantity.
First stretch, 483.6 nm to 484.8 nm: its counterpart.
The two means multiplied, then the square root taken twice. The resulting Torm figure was 0.13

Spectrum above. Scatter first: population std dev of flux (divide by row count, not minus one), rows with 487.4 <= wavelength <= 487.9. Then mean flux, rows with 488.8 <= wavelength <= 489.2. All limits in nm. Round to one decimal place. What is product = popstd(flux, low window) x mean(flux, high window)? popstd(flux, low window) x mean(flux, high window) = 2.0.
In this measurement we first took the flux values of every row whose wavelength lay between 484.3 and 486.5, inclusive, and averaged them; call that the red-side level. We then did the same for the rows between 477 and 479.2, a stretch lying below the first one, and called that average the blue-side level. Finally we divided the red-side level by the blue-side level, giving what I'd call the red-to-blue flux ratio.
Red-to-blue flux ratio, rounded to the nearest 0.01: 0.93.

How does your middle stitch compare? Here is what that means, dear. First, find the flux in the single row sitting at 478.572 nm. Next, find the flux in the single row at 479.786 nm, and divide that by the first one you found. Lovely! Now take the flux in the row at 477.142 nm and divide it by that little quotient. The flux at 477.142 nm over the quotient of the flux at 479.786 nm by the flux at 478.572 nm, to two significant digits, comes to 7.5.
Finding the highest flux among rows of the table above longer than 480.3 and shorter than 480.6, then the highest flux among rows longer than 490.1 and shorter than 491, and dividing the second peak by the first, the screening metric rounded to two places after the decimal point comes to 0.99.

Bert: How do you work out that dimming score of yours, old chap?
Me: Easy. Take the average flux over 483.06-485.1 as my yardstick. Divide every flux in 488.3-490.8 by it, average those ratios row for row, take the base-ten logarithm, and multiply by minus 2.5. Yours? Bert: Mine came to -0.01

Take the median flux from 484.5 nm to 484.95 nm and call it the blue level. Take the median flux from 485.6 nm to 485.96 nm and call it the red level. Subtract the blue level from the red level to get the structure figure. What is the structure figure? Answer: -0.93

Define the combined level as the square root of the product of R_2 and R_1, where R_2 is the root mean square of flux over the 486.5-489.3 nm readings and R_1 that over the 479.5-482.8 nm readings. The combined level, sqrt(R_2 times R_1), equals 8.3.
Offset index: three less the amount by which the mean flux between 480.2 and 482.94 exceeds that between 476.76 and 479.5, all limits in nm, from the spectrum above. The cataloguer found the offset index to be 2.86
